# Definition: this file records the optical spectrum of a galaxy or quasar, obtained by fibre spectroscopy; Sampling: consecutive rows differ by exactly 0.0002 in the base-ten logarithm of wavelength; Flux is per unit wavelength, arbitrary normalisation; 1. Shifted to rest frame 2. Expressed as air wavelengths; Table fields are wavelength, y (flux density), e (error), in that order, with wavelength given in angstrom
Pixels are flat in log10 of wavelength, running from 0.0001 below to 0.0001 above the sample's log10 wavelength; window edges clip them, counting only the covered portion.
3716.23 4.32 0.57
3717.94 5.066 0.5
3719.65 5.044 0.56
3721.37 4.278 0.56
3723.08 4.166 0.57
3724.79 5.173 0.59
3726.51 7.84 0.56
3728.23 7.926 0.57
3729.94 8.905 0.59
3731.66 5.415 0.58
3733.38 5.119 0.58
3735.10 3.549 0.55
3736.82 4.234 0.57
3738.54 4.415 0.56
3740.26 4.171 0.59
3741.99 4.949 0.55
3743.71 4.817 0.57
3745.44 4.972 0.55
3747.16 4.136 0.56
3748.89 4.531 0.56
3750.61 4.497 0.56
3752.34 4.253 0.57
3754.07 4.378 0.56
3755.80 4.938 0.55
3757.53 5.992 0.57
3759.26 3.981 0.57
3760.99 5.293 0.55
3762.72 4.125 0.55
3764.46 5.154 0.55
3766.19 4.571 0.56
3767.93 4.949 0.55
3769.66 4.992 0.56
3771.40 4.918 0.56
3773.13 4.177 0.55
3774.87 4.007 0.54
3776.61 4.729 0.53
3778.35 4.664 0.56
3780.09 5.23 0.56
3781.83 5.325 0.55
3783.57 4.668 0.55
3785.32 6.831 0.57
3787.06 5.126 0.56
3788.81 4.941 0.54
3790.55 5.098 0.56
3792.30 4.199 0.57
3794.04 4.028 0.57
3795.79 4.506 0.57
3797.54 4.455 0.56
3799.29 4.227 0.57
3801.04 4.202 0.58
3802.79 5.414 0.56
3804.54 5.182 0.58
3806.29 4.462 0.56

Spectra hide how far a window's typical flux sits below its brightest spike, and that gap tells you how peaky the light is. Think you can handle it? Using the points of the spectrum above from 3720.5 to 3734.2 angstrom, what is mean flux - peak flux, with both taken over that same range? -2.8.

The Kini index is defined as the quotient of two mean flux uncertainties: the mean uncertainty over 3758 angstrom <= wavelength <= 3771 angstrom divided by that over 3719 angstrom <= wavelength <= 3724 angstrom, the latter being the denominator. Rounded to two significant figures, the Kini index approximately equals 0.99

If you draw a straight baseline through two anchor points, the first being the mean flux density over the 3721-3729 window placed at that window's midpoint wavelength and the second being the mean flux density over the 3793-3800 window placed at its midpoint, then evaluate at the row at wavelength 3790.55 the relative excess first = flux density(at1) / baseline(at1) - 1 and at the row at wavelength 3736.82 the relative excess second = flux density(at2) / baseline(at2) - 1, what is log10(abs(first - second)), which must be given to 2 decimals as -0.40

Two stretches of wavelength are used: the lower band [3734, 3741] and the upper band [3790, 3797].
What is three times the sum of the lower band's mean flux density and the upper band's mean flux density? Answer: 26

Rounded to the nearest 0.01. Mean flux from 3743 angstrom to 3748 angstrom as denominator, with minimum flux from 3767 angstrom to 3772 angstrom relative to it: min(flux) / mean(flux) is 1.06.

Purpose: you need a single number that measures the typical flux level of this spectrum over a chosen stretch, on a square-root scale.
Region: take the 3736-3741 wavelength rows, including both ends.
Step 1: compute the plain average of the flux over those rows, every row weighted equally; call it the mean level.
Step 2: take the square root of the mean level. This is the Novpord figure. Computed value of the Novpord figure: 2.07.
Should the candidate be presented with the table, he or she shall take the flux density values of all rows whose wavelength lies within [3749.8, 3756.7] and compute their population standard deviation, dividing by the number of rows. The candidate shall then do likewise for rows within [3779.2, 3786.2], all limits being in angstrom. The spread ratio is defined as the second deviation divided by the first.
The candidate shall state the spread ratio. 3.1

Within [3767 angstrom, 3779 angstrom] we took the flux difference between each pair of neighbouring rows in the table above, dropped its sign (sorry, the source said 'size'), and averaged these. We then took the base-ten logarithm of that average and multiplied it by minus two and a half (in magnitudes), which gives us 1.30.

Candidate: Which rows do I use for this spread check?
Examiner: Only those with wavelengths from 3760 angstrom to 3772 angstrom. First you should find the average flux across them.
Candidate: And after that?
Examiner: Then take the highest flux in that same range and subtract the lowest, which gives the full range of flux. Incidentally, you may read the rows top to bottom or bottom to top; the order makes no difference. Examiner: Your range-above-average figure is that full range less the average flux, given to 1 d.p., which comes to -3.7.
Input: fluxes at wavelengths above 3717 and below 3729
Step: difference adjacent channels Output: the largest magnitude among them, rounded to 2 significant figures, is 2.7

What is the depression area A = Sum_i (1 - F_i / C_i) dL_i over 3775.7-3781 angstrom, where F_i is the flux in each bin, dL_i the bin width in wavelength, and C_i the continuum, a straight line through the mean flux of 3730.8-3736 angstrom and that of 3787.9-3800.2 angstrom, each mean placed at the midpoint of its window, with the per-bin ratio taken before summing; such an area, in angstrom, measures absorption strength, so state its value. -0.38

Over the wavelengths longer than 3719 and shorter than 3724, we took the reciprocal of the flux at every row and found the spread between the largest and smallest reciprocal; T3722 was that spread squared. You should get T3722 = 0.0017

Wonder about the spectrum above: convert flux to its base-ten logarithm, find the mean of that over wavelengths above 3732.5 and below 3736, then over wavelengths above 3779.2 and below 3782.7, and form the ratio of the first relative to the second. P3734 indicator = 0.872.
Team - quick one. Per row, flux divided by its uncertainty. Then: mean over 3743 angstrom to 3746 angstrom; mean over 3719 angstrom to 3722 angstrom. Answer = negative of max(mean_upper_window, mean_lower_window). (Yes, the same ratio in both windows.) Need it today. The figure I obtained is -8.7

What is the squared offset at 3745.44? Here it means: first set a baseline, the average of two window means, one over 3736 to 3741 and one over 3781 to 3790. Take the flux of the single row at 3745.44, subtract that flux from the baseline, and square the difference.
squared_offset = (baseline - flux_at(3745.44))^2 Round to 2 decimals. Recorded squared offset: 0.02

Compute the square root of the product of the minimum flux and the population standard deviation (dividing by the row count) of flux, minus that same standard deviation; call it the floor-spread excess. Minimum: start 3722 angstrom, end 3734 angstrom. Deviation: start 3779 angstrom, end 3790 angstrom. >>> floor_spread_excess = 1.01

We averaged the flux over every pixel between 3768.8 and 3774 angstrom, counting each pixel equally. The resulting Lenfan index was 4.70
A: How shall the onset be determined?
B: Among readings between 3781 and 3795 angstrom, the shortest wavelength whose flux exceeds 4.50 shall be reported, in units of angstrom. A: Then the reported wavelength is 3781.83 angstrom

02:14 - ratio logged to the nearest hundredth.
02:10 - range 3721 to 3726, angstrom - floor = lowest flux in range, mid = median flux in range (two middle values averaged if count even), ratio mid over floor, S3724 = 1.03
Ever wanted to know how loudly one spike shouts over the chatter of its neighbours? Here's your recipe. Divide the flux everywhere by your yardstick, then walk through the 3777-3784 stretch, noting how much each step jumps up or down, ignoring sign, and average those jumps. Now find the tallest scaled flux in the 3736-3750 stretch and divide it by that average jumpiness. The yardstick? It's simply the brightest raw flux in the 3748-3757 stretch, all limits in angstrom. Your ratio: 11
